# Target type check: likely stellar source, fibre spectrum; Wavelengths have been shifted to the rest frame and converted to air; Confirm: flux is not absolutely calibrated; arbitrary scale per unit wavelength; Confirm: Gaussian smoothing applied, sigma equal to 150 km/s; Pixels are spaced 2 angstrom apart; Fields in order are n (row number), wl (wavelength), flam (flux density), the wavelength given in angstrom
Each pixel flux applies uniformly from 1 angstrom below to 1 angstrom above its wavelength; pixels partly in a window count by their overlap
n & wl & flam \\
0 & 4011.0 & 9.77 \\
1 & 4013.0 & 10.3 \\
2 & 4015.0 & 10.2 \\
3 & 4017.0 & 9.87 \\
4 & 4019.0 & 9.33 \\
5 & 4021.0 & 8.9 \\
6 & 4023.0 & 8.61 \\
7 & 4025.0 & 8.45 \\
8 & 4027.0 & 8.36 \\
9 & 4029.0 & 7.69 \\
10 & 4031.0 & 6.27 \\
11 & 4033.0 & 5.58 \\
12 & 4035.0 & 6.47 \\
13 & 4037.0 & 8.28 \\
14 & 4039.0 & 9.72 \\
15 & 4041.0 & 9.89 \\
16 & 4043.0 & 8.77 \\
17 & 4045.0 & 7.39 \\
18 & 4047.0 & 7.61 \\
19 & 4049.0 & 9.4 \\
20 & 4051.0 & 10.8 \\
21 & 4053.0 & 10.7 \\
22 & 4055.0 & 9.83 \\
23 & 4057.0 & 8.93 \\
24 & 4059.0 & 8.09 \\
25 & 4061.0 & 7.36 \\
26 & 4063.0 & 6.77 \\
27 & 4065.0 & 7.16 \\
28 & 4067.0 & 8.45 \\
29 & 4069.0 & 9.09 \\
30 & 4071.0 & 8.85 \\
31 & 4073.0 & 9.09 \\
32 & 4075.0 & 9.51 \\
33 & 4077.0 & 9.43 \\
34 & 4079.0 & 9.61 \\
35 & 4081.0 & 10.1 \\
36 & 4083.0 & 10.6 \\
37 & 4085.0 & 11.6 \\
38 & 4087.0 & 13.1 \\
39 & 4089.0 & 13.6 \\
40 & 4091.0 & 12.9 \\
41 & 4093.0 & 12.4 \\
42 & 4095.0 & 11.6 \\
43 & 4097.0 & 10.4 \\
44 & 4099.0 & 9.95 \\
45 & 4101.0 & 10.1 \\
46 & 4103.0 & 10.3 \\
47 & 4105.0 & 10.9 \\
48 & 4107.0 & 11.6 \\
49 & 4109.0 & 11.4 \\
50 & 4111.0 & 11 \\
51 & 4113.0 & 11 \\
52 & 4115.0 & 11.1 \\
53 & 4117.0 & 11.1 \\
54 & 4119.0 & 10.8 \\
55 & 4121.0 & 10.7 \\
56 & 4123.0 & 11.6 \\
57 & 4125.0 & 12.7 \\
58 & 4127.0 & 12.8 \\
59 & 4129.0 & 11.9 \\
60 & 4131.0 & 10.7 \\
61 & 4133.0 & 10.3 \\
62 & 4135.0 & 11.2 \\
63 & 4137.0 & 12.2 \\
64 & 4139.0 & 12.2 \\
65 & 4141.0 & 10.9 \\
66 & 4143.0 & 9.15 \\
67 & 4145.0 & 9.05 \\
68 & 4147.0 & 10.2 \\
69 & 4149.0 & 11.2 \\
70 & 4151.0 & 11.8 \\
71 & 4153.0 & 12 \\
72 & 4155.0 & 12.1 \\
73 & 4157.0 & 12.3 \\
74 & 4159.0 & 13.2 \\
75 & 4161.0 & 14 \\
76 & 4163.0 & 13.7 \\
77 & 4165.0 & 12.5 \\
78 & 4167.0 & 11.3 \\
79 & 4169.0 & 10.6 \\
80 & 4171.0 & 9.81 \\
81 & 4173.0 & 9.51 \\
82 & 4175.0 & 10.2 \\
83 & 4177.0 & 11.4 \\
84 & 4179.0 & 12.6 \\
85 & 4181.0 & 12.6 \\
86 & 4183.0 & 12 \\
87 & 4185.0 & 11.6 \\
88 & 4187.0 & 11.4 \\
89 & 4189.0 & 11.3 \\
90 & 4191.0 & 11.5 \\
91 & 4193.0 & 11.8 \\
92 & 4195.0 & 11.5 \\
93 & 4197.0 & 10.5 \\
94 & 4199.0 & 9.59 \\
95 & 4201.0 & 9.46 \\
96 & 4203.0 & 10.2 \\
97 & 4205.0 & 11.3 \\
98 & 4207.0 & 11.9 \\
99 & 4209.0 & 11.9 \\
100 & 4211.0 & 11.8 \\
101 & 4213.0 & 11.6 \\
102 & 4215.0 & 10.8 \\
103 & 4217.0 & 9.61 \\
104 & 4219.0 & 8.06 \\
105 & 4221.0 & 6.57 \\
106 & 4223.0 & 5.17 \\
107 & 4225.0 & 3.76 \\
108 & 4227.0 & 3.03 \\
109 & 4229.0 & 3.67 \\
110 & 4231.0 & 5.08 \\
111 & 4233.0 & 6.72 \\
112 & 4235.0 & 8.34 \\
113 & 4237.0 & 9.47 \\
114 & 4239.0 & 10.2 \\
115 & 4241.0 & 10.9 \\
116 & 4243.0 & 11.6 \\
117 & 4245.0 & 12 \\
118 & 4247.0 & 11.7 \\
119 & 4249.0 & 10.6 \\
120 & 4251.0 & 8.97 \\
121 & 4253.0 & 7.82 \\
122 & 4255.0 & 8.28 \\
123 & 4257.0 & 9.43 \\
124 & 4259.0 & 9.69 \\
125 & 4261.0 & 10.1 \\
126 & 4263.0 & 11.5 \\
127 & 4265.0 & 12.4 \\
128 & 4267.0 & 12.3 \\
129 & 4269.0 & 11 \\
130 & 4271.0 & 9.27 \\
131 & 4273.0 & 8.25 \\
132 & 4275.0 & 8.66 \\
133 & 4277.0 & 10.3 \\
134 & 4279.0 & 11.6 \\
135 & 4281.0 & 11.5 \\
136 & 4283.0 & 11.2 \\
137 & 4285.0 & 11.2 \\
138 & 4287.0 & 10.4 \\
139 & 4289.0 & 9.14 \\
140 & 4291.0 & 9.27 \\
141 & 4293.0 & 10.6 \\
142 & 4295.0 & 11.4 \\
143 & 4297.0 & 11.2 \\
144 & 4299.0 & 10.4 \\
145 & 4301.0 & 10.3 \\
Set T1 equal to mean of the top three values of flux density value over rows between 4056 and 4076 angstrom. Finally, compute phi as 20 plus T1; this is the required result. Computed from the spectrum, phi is 29.2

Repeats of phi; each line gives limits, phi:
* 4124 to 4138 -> 32.6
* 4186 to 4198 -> 31.6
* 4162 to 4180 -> 32.9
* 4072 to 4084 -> 30.1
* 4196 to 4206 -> 30.7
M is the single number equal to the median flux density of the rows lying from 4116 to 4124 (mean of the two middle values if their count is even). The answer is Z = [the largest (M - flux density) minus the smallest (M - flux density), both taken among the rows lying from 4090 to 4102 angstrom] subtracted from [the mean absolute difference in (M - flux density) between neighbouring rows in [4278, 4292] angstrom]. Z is -2.5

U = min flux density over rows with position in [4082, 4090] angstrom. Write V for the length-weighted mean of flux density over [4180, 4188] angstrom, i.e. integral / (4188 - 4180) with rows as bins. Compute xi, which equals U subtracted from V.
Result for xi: 1.3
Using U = 10.6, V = 11.9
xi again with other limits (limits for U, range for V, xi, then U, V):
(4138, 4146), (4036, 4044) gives 0.1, 9.05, 9.2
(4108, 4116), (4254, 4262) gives -1.6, 11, 9.4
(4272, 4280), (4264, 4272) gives 3.0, 8.25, 11.2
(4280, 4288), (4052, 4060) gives -1.0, 10.4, 9.4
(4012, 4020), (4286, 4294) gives 0.5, 9.33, 9.9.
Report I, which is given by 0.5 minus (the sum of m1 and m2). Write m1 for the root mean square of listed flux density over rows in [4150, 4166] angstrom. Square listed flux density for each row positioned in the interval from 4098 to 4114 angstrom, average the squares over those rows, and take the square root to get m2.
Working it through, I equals -23.0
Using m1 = 12.7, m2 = 10.8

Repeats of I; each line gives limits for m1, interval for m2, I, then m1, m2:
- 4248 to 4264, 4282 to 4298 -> -19.7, 9.6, 10.6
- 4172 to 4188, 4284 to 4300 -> -21.4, 11.5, 10.5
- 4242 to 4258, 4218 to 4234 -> -15.2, 10.2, 5.5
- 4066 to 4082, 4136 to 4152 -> -19.7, 9.3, 10.9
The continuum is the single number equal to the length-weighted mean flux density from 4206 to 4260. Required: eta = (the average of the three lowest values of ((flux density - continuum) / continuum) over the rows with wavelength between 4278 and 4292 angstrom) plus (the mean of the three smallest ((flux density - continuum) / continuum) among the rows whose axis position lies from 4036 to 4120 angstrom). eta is -0.11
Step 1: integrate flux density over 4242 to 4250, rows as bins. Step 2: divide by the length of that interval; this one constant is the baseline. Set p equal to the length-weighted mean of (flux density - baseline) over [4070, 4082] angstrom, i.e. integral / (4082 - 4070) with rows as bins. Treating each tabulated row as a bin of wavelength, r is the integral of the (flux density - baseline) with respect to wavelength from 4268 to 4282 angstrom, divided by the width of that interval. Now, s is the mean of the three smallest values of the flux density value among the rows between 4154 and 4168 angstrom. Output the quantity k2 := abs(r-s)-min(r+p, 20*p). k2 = 54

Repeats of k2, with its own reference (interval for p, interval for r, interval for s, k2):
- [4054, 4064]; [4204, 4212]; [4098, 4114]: 75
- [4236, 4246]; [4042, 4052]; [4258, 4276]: 24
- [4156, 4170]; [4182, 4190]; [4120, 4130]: 10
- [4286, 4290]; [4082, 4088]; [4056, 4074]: 41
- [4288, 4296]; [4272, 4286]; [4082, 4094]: 40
